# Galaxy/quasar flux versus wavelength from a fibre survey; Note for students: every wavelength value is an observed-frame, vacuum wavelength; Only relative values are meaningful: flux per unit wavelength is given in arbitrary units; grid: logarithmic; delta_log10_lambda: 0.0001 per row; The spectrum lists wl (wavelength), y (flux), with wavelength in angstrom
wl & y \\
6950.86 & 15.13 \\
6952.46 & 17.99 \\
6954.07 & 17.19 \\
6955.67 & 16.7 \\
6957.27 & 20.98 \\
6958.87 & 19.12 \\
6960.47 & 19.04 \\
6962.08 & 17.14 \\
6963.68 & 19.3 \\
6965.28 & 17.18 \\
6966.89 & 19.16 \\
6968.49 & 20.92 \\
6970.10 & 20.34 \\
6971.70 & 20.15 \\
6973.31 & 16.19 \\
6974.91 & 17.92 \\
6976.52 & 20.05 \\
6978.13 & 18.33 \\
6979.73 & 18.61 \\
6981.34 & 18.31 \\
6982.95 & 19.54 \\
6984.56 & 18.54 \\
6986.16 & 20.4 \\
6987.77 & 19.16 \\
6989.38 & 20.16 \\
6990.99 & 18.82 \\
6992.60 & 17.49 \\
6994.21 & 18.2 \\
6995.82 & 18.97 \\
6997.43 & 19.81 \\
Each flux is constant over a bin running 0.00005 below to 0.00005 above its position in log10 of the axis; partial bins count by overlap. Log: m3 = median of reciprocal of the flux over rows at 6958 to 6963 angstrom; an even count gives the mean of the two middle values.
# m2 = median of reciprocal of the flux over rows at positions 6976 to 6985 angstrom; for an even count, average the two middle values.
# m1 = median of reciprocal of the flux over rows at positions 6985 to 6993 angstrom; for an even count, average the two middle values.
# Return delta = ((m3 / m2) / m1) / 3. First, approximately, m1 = 0.052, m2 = 0.0538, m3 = 0.0525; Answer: 6.23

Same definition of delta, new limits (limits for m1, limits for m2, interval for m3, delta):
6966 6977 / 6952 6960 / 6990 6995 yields 6.61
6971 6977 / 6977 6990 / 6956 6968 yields 6.23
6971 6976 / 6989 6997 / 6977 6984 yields 6.09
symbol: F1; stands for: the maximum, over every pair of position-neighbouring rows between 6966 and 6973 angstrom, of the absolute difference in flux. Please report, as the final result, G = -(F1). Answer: -1.8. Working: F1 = 1.8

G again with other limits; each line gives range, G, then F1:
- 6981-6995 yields -1.9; 1.9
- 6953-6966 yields -4.3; 4.3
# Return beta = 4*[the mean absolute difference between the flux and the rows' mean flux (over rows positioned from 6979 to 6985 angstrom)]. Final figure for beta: 1.6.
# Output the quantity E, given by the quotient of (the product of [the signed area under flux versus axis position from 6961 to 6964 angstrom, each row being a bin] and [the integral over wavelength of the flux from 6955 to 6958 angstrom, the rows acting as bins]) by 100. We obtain 31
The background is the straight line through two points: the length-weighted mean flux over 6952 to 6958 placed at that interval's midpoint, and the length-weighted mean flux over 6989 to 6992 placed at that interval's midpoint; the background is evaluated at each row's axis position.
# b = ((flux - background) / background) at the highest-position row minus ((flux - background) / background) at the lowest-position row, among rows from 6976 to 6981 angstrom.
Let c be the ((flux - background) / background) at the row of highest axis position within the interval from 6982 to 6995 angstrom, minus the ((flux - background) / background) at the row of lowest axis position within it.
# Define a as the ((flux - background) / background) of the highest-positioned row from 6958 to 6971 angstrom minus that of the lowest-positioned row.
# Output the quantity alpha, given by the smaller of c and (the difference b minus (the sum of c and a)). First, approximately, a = 0.05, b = -0.082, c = -0.09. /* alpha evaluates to -0.087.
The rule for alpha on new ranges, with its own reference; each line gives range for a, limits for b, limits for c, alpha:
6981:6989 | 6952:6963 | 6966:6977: -0.128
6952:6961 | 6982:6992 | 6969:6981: -0.108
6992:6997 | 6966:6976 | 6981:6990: -0.235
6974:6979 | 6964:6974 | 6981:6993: -0.060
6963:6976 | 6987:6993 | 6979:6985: -0.011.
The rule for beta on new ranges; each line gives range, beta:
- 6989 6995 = 3.3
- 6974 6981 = 2.6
